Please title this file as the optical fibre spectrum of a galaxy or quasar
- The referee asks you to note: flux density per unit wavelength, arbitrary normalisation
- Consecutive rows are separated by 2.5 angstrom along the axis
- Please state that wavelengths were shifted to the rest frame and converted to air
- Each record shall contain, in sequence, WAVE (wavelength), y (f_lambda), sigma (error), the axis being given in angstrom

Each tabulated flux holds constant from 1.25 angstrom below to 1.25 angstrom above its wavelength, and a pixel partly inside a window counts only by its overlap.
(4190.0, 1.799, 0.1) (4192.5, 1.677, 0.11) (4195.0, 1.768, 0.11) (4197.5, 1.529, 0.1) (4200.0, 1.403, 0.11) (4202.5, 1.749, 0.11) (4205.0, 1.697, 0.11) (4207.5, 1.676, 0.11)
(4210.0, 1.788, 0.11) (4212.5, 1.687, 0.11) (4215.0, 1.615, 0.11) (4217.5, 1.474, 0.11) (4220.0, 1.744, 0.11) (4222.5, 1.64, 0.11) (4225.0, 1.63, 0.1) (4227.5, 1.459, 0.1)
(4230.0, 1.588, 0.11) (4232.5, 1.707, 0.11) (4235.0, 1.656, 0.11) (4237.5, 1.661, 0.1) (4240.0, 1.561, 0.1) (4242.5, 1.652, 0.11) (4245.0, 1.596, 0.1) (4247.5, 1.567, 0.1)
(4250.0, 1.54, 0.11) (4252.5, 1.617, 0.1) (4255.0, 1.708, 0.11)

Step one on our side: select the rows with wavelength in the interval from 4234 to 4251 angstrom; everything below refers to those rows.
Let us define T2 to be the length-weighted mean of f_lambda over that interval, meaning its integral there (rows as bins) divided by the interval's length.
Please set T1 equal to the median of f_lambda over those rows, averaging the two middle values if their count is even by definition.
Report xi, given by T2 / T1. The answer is 1.01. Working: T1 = 1.60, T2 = 1.60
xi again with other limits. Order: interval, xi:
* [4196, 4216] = 0.98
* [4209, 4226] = 1.01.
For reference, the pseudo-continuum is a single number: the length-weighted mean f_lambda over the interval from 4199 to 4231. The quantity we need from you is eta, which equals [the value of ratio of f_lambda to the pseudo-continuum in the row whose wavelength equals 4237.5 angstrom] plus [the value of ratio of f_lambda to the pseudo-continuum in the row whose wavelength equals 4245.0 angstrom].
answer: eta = 2.00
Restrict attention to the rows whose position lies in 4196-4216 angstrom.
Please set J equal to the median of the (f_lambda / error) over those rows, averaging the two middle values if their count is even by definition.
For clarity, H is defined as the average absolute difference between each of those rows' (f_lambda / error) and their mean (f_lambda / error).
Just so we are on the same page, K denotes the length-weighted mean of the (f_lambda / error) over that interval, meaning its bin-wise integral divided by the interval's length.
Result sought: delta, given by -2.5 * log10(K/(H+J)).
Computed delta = 0.062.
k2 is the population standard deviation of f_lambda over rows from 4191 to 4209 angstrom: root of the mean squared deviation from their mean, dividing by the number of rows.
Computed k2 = 0.12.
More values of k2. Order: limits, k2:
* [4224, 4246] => 0.07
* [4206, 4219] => 0.10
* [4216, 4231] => 0.10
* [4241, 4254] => 0.04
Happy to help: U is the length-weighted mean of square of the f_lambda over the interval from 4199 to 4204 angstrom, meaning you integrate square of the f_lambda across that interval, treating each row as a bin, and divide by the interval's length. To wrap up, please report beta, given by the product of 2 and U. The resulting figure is 5.12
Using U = 2.56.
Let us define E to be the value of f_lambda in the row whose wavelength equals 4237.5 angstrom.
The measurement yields 1.661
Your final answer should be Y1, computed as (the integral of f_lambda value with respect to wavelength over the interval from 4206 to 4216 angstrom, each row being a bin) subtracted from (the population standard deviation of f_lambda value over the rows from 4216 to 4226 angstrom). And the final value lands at -16.8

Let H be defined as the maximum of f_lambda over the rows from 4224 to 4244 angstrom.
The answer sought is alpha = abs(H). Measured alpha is 1.71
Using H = 1.707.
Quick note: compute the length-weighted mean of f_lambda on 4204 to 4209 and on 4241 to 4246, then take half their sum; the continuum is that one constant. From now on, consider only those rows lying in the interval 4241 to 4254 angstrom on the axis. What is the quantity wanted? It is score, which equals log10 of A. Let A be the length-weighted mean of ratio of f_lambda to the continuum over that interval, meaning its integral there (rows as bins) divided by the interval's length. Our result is -0.016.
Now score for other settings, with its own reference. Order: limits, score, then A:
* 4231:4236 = 0.006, 1.01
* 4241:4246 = -0.009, 0.98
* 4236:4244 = -0.008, 0.98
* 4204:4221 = 0.003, 1.01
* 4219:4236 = -0.007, 0.98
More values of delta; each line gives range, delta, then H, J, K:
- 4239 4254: 0.057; 0.60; 15.6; 15.4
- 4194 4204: 0.119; 1.12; 15.6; 15.0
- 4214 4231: 0.035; 0.69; 14.7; 14.9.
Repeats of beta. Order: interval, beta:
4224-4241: 5.19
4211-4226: 5.36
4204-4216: 5.75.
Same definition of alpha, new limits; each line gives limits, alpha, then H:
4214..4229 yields 1.74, 1.744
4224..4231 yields 1.63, 1.63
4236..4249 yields 1.66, 1.661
